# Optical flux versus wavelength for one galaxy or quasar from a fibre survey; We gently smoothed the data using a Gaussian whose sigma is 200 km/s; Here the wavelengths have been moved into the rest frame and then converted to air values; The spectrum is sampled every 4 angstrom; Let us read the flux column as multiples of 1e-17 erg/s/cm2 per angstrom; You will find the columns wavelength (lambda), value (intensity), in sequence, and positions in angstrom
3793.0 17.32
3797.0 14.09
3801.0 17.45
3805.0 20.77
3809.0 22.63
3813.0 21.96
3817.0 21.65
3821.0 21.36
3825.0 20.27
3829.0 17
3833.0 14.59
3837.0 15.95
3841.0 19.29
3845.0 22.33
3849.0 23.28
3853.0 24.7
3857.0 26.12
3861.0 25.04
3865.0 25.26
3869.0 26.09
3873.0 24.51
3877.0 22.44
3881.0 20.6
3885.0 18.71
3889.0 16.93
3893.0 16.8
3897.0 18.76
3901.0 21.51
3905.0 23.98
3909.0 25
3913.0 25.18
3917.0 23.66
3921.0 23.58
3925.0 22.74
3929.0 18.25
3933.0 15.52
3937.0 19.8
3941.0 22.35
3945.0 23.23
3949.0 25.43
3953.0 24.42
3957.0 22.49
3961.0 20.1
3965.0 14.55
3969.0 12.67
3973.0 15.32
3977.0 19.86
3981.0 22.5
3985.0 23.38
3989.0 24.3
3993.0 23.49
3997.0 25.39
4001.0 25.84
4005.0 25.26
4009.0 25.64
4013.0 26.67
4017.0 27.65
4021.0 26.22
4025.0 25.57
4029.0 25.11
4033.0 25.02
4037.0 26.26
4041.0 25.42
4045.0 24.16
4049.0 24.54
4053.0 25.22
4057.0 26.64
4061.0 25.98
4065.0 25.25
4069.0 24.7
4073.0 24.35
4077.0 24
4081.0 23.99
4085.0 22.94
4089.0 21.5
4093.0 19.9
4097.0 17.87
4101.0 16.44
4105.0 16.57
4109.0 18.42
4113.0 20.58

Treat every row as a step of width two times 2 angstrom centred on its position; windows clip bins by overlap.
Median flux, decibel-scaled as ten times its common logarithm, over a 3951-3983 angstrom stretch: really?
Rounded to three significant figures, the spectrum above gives 13.0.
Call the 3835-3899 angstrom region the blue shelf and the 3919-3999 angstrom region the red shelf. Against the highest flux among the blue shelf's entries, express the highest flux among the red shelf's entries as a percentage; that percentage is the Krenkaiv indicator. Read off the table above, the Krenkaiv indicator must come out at 97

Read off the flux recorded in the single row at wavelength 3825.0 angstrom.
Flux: 20.27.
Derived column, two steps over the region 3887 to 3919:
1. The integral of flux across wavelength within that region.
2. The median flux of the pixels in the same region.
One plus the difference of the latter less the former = -664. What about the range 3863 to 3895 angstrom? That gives -663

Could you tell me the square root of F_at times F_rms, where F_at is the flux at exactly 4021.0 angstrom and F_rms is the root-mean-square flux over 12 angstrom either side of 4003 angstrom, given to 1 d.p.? 25.8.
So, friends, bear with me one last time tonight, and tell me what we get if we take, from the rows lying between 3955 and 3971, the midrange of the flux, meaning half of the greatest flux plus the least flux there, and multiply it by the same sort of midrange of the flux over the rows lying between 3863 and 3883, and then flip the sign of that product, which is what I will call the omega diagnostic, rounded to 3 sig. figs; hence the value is -410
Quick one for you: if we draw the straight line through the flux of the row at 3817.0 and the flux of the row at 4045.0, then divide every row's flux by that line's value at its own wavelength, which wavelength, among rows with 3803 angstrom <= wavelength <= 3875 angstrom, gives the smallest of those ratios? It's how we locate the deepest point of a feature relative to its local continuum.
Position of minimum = 3833.0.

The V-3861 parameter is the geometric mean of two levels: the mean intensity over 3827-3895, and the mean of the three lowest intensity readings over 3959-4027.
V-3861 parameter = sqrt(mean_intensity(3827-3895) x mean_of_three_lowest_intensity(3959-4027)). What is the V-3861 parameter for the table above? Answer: 17.3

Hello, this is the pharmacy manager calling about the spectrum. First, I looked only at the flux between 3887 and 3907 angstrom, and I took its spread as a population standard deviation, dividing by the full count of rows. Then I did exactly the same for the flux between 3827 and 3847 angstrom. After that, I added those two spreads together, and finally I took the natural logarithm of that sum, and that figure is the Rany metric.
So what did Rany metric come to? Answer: 1.70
